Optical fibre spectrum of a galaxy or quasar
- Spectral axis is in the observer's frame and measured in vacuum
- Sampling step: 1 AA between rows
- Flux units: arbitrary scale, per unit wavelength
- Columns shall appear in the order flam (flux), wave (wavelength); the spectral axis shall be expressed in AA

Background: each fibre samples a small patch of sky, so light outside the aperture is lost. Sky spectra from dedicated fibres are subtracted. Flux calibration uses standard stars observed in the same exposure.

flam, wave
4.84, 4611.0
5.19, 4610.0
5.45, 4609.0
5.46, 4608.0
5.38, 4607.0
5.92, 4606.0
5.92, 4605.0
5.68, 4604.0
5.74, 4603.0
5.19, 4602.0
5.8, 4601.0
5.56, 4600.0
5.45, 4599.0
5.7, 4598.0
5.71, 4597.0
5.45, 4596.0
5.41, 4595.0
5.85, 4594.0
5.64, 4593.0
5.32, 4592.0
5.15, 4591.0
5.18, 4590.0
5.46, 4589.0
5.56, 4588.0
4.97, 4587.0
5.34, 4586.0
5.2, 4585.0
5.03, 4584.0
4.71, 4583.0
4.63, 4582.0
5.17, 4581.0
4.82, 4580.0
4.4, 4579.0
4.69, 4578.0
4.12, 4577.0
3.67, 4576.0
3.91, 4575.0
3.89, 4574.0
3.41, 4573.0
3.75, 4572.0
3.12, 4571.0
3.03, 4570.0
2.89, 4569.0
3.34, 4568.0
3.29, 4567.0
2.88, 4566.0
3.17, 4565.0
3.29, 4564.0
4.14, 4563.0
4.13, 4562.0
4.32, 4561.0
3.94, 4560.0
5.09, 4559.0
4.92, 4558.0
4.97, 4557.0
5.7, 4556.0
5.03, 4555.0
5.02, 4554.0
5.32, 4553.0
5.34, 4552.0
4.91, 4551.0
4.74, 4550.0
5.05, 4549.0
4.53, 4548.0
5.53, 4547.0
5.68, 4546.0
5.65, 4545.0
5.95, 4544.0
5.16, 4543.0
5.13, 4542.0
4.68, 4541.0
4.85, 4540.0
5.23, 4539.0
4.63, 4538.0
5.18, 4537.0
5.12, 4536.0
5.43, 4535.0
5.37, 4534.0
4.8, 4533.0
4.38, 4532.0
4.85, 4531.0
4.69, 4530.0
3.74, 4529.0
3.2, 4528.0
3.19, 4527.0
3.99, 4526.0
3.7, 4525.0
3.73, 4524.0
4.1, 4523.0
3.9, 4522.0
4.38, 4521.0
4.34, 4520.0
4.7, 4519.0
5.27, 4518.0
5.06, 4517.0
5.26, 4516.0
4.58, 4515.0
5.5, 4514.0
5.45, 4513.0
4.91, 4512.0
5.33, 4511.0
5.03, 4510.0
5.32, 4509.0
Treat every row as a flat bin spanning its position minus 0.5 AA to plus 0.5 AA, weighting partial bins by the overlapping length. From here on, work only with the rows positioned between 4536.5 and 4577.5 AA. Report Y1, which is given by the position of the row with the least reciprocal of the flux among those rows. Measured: 4544.0 AA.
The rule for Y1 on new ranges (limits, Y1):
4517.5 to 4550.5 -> 4544.0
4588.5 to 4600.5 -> 4594.0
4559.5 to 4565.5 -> 4561.0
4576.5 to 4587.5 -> 4586.0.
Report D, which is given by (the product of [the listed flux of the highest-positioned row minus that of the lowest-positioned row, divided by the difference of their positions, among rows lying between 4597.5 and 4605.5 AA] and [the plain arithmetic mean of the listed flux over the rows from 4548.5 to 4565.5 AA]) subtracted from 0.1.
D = -0.05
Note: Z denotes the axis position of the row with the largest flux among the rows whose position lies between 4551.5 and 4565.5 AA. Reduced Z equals 4556.0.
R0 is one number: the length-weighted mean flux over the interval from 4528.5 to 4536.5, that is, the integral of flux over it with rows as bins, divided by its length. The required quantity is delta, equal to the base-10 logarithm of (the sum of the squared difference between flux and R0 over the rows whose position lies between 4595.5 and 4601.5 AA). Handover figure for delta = 0.6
